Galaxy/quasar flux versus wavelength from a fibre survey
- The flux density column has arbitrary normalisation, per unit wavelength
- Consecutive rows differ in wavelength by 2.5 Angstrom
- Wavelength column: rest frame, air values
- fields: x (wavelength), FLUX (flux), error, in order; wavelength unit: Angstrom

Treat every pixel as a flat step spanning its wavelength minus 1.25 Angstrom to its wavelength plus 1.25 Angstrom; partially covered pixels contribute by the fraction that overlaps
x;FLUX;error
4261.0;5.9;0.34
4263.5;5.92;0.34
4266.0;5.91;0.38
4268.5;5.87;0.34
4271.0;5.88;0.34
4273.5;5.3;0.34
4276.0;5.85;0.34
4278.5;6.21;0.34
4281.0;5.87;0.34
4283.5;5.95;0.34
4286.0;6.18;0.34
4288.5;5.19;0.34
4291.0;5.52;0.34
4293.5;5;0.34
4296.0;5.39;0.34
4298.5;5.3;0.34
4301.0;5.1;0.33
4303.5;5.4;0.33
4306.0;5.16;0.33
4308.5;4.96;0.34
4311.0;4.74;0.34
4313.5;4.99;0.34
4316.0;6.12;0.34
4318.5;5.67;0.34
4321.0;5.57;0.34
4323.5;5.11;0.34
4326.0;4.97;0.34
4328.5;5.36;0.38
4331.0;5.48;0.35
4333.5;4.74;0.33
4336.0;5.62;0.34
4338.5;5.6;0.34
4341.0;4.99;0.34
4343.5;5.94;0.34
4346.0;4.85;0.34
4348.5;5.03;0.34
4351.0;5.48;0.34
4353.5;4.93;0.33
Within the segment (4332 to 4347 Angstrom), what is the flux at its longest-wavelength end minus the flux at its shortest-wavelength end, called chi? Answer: 0.1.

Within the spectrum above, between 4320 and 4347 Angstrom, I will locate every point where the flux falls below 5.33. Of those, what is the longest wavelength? 4346.0 Angstrom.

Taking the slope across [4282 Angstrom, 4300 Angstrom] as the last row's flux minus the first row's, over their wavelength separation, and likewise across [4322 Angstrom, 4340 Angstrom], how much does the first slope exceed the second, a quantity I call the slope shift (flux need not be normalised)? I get -0.08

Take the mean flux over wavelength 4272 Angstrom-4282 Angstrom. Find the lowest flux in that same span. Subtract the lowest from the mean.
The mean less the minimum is 0.51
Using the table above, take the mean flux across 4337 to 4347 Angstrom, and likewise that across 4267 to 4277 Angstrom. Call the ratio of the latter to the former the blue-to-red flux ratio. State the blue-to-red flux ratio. 1.07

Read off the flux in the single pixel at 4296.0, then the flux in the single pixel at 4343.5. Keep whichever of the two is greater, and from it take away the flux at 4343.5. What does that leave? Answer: 0.0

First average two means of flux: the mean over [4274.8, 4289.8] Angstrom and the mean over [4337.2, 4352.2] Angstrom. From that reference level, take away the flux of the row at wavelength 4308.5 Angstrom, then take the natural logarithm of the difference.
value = -0.45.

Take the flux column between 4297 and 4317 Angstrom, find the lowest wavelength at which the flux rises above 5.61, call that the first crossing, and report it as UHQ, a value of 4316.0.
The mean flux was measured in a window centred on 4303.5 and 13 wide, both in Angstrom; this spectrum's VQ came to 5.18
